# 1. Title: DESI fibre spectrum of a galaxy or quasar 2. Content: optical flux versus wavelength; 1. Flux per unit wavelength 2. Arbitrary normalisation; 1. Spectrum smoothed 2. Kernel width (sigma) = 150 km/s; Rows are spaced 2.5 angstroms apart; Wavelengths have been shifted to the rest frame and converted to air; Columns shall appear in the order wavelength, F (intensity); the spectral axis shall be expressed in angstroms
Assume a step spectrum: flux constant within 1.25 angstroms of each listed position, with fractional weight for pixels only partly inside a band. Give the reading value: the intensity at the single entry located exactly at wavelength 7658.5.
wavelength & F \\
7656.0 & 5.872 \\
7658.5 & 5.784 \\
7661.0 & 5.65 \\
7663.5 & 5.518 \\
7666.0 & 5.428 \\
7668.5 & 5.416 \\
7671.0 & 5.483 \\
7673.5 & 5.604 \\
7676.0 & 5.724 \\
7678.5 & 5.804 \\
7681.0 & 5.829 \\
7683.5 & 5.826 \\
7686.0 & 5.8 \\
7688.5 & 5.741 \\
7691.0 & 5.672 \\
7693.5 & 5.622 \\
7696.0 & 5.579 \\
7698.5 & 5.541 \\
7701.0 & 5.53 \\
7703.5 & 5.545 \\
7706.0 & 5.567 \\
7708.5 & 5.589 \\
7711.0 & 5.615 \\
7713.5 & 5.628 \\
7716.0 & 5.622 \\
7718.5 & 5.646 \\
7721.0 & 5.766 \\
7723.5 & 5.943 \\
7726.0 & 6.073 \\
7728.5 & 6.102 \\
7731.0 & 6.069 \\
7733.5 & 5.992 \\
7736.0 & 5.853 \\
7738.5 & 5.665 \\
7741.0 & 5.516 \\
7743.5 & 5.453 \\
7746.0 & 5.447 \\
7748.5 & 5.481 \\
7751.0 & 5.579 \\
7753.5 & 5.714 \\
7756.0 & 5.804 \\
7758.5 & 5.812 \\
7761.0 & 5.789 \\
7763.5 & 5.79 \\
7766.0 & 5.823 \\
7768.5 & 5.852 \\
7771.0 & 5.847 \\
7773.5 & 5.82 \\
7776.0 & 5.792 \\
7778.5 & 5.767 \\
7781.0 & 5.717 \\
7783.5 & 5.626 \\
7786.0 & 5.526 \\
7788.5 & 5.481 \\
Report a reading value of 5.784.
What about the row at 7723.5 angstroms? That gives 5.943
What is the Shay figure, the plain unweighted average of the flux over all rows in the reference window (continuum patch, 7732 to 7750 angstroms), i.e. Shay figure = 5.63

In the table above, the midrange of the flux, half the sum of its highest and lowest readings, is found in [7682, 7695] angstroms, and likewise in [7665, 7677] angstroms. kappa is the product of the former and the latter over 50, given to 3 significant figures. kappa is 0.638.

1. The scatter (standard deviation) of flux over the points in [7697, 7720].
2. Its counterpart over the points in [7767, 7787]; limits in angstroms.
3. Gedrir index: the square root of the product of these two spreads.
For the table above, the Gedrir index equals 0.07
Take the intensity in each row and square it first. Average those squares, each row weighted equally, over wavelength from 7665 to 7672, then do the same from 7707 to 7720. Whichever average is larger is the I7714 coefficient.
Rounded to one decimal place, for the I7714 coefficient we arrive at 31.6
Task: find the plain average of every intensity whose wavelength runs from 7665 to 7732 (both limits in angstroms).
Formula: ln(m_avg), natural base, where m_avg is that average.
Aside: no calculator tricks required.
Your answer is 1.740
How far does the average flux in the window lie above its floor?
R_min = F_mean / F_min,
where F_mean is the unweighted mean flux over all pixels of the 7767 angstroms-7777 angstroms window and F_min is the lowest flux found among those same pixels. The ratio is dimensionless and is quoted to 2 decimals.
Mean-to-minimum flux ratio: 1.01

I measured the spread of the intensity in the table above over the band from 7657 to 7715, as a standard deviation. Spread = 0.12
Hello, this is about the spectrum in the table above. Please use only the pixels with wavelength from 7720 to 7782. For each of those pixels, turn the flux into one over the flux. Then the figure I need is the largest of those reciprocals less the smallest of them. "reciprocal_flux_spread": 0.0197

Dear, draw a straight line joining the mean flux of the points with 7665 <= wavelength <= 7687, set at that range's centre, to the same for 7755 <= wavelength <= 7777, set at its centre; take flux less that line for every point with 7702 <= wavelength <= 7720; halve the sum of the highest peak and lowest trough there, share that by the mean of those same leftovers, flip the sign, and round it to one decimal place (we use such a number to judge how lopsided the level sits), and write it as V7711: -1.1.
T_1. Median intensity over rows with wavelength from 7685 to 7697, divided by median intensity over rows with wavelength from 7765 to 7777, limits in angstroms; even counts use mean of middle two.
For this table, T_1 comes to 0.974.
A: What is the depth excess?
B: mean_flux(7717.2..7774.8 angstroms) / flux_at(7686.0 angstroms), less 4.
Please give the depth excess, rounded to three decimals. -3.004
